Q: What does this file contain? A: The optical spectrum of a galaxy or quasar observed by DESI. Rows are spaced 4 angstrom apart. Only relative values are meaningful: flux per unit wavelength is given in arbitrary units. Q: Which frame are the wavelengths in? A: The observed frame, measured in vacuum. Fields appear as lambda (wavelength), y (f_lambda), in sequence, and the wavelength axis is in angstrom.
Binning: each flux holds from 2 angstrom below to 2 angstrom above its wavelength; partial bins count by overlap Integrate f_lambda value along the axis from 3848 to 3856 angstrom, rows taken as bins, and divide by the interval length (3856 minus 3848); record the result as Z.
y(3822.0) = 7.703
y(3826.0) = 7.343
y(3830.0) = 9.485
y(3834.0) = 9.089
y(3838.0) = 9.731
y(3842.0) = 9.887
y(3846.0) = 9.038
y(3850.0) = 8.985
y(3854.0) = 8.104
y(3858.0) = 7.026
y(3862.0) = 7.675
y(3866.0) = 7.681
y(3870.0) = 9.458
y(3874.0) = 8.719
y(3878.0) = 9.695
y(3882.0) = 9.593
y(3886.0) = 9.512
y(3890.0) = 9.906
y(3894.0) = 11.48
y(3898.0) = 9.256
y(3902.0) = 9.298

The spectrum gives 8.5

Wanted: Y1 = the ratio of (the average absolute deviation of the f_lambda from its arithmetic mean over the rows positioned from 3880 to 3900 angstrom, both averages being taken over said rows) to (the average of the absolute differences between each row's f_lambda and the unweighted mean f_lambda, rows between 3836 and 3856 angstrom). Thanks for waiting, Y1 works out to 1.16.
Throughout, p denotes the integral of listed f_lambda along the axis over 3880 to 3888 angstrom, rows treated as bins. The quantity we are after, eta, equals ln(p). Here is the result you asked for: 4.34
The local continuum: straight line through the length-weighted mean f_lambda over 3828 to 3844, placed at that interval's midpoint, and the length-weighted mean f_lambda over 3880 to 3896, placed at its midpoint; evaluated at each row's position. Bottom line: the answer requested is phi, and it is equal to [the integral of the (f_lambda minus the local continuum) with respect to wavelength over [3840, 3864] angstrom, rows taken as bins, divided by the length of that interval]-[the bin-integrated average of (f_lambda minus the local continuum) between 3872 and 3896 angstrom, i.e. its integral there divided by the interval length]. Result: -1.0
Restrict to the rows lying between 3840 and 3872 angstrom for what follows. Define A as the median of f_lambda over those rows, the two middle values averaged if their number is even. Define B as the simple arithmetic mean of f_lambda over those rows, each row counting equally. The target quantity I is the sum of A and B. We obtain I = 17.0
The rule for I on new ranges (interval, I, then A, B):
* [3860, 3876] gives 16.6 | 8.2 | 8.4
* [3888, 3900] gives 20.1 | 9.9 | 10.2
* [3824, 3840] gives 18.2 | 9.3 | 8.9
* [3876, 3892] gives 19.3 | 9.6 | 9.7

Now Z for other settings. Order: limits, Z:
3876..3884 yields 9.6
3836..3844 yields 9.8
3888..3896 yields 10.7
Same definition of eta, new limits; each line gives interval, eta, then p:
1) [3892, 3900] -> 4.42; 83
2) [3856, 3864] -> 4.07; 59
